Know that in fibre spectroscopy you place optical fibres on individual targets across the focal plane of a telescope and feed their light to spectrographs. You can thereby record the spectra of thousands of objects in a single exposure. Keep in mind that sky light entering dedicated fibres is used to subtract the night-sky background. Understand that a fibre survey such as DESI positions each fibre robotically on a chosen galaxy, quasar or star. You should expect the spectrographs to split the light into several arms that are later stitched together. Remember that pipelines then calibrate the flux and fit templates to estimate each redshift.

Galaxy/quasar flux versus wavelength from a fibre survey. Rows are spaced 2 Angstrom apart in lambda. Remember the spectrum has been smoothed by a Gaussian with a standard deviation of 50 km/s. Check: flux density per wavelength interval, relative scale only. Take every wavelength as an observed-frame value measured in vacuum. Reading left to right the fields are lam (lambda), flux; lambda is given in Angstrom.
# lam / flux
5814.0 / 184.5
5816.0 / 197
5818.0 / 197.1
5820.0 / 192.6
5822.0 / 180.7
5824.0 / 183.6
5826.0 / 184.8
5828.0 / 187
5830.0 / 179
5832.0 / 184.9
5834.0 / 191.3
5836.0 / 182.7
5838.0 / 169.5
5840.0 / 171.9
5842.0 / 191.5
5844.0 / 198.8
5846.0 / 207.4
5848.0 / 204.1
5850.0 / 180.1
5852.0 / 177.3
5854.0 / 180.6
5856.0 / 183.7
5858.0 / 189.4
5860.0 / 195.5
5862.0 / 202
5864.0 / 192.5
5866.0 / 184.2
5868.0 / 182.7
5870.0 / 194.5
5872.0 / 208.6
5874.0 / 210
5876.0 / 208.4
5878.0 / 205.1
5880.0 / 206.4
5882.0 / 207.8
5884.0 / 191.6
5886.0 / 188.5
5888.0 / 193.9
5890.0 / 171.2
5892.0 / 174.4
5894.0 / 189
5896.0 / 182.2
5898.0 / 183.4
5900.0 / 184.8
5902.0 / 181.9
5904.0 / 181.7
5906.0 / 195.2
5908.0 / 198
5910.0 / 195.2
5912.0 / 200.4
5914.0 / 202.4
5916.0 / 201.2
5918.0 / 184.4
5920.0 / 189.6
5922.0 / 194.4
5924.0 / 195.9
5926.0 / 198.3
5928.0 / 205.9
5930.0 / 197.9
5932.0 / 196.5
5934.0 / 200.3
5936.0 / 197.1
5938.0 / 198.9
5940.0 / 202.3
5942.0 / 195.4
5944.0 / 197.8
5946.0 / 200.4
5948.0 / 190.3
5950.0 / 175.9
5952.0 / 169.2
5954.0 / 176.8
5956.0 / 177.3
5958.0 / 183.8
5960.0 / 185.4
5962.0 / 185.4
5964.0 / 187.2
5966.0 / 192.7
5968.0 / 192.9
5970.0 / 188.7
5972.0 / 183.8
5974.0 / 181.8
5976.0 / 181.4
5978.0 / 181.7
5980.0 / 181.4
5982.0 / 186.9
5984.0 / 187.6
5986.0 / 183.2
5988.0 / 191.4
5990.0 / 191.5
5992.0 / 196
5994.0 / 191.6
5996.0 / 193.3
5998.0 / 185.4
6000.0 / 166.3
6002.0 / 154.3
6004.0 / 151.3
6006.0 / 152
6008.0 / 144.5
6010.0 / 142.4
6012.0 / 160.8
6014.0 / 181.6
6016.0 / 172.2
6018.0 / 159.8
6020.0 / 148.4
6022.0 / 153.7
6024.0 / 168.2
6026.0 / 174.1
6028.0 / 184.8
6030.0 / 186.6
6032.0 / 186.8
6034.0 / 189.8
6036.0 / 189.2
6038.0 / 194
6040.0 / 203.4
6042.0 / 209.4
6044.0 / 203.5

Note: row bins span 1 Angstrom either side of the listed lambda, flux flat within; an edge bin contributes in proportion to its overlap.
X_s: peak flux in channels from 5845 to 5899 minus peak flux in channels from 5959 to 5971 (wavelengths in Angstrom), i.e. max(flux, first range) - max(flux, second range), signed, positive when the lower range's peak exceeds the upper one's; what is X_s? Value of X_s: 17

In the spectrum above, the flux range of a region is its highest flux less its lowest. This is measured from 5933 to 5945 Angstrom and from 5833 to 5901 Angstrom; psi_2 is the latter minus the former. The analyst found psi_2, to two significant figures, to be 34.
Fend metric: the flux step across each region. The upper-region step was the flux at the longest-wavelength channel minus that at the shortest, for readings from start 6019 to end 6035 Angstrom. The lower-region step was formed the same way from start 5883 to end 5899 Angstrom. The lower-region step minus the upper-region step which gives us -50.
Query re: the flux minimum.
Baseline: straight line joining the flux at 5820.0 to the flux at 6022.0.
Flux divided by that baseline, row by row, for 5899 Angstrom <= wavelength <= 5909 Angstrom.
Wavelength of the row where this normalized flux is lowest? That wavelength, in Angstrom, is 5902.0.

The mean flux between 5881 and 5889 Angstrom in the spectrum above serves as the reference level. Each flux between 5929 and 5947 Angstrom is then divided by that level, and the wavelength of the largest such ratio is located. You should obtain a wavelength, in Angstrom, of 5940.0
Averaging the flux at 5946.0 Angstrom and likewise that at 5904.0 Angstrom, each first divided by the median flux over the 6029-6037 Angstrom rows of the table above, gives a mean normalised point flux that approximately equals 1.02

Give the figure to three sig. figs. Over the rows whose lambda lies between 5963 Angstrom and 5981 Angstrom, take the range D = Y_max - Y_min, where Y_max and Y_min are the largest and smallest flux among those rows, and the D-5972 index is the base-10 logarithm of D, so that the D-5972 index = 1.06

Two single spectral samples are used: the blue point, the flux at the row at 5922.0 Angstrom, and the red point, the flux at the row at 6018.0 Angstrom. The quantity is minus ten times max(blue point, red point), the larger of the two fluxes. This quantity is -1944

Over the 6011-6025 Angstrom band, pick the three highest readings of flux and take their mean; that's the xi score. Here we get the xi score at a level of 174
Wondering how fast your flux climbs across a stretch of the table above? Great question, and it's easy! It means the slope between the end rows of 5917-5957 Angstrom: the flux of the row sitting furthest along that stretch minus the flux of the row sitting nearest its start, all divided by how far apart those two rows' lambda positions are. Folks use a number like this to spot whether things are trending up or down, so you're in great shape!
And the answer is -0.19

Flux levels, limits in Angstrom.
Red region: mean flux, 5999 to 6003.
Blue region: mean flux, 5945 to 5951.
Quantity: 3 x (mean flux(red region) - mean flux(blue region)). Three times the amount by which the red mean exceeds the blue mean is -86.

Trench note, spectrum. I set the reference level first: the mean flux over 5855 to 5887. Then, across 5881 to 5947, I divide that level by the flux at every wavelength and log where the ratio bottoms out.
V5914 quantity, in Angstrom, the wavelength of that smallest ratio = 5882.0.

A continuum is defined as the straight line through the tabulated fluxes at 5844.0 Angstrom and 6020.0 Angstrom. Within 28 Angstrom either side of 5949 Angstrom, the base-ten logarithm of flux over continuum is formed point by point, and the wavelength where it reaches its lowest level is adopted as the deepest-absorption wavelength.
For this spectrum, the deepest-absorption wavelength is 5952.0 Angstrom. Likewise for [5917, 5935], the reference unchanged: 5918.0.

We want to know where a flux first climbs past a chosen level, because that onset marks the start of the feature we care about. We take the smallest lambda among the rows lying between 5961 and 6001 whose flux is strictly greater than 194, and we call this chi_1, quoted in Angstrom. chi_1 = 5992.0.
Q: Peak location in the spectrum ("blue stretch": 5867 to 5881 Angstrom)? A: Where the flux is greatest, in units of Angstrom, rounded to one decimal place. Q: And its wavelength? 5874.0 Angstrom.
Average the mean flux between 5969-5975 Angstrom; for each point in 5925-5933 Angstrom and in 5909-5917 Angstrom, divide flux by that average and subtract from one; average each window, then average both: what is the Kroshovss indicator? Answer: -0.081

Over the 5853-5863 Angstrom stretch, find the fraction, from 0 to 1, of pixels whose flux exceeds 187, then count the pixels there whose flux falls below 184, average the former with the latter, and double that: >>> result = 2.60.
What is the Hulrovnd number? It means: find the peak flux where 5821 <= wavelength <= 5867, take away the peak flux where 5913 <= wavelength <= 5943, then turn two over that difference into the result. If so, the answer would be 1.33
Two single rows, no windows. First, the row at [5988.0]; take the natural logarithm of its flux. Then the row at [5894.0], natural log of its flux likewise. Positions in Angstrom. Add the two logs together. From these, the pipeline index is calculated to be 10.5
